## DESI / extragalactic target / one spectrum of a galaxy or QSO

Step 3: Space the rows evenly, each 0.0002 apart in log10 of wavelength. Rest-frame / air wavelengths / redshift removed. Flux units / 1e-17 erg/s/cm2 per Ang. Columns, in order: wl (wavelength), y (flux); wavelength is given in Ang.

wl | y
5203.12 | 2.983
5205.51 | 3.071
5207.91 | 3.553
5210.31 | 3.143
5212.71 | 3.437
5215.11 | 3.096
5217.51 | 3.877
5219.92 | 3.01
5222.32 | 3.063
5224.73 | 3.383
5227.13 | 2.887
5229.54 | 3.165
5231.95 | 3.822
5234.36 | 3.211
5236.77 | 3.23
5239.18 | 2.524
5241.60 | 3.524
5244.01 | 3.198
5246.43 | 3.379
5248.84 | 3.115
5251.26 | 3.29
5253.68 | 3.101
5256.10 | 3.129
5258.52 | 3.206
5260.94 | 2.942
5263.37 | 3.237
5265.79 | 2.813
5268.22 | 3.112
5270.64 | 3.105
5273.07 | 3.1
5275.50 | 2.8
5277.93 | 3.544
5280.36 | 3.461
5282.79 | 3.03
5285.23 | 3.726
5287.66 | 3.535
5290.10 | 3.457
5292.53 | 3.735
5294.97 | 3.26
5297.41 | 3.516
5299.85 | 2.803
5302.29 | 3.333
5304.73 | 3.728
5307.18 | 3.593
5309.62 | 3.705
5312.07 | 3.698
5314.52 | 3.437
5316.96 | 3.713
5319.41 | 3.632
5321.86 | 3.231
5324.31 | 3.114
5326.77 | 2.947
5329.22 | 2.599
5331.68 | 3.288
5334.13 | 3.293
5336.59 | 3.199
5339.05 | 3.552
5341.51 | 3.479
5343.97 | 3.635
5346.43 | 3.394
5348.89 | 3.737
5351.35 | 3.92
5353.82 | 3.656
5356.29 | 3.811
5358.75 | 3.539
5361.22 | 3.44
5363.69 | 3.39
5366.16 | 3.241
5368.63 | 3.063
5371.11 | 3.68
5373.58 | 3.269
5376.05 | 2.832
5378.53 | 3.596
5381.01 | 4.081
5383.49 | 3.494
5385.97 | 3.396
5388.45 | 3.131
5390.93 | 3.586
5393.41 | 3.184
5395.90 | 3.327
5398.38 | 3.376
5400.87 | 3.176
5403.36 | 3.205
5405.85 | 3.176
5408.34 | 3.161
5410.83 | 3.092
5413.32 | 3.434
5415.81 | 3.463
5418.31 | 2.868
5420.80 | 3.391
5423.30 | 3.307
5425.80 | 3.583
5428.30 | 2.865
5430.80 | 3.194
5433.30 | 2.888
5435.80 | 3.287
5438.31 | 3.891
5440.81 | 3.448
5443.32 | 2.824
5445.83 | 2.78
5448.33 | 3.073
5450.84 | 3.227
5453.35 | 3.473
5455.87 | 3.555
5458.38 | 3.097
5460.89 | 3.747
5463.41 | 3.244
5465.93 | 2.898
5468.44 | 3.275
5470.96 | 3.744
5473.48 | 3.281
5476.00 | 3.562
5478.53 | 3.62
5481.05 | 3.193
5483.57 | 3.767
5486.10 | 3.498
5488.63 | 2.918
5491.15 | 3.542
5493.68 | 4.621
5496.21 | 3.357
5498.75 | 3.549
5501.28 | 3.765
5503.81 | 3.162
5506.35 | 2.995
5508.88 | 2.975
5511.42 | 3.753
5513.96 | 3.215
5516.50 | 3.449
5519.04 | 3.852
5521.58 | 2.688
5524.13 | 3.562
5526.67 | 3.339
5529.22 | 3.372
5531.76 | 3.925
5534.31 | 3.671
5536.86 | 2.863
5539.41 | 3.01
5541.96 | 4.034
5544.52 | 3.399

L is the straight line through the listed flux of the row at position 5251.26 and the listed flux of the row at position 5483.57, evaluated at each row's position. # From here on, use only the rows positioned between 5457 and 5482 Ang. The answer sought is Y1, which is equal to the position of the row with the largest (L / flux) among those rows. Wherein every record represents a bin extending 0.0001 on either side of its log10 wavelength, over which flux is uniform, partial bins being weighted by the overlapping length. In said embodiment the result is 5465.93 Ang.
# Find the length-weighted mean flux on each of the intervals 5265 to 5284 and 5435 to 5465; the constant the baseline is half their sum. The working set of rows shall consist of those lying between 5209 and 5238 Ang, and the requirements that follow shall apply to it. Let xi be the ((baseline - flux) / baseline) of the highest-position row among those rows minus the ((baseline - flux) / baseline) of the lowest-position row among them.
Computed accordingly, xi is -0.03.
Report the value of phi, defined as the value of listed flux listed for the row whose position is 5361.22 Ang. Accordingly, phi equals 3.44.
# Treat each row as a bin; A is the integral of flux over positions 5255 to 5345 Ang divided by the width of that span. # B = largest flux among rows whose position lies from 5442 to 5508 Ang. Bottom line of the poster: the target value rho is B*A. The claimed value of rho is 15.3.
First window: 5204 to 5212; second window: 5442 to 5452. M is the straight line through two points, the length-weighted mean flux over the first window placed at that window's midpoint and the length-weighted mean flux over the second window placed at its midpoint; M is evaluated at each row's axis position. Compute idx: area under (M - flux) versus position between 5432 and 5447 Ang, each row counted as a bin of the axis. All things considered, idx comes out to -3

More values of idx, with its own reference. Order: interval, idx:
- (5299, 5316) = -6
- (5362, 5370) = -1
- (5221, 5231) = 1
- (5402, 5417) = -3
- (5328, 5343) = -2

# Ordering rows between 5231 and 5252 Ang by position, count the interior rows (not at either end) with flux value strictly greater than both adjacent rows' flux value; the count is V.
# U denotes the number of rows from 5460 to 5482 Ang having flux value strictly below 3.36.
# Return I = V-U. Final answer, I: -2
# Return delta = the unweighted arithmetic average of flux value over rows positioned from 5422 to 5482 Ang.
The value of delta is 3.29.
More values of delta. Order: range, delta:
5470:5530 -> 3.45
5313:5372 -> 3.42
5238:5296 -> 3.22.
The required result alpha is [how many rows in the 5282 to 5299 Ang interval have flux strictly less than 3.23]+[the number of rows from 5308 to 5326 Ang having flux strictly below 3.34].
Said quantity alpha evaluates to 3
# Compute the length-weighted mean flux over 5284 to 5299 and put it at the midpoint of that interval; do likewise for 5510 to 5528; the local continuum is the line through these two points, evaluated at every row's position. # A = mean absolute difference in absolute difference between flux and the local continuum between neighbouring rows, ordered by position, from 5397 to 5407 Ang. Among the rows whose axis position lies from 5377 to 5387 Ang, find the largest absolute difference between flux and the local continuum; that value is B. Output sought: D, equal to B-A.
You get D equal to 0.52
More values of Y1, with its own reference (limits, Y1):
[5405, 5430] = 5428.30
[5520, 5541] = 5521.58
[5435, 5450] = 5445.83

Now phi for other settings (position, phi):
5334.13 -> 3.293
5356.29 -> 3.811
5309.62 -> 3.705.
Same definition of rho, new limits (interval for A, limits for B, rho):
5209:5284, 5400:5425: 11.1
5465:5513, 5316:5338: 12.8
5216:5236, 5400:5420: 11.4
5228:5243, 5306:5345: 12.0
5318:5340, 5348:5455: 13.1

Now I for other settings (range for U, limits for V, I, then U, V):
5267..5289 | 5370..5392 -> -4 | 5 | 1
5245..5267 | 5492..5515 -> -6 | 8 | 2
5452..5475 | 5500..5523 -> -3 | 5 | 2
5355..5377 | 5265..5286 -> -2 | 4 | 2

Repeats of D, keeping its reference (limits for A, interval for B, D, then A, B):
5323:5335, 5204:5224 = 0.24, 0.30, 0.55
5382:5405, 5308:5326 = 0.25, 0.14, 0.39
